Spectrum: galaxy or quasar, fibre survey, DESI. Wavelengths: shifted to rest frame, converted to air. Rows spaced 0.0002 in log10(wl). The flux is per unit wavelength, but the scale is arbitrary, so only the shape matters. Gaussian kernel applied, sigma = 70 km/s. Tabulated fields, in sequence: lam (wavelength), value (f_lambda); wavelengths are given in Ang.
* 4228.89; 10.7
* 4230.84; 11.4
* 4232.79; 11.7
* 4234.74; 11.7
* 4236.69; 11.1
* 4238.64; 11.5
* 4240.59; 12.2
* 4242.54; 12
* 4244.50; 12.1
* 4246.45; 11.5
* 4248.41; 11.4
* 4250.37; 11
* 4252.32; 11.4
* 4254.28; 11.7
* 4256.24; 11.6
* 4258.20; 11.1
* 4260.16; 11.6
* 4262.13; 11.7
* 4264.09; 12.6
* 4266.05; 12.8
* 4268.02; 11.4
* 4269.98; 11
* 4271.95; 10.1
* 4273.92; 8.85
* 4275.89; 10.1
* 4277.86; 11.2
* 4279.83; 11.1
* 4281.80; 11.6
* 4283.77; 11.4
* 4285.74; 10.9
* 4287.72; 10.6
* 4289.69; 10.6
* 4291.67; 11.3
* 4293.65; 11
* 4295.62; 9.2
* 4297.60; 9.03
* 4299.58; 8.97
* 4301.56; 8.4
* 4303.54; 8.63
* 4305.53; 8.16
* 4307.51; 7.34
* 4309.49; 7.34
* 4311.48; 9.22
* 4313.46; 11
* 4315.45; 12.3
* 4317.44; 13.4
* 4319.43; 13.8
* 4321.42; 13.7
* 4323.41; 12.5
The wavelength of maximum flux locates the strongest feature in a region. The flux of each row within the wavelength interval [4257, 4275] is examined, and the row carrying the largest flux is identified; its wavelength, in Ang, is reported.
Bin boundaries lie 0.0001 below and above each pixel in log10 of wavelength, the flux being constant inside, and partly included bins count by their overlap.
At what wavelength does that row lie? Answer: 4266.05 Ang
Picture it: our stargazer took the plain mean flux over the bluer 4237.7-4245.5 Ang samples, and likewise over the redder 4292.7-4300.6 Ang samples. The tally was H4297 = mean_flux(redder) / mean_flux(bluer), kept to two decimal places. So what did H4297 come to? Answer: 0.80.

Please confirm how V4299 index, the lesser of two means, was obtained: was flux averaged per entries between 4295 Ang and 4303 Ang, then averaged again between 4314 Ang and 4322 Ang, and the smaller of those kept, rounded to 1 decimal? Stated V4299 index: 8.9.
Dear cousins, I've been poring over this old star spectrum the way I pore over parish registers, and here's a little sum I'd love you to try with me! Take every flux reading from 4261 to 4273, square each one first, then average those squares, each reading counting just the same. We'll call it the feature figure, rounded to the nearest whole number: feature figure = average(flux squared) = 135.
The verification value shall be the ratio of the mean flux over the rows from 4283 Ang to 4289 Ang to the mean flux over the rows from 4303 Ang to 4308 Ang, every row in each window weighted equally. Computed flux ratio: 1.36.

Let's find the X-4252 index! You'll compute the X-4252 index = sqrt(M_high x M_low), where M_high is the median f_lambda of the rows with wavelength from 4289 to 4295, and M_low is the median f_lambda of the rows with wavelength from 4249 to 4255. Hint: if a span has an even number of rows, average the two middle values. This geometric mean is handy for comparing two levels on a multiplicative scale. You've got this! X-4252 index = 11.2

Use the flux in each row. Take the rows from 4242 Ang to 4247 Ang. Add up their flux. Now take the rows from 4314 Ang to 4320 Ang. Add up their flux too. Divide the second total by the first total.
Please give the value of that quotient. 1.11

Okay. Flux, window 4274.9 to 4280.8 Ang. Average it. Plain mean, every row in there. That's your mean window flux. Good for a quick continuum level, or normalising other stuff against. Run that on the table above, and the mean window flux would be 10.8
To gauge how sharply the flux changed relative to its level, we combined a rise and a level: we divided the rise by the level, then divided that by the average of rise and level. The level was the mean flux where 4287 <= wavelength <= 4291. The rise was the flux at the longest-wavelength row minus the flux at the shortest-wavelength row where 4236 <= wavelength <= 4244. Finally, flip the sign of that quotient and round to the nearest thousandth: -0.015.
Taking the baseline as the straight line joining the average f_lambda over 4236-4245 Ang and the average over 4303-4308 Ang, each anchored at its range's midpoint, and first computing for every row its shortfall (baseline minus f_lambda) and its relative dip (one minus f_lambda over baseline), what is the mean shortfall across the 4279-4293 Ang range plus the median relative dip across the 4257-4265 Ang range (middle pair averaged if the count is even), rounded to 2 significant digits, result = -2.0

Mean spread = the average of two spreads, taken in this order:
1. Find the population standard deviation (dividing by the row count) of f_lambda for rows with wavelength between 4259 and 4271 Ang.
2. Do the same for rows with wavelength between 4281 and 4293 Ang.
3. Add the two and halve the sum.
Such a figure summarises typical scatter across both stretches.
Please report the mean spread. 0.52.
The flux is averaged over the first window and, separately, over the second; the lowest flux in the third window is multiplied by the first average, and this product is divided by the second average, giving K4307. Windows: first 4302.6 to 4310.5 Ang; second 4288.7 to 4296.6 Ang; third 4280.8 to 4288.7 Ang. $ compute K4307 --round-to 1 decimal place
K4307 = 7.9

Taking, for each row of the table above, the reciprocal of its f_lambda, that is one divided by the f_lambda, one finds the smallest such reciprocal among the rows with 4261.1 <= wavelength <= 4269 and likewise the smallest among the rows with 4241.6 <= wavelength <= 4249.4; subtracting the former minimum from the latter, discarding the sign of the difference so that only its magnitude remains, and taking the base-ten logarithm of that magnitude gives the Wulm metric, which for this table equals -2.34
